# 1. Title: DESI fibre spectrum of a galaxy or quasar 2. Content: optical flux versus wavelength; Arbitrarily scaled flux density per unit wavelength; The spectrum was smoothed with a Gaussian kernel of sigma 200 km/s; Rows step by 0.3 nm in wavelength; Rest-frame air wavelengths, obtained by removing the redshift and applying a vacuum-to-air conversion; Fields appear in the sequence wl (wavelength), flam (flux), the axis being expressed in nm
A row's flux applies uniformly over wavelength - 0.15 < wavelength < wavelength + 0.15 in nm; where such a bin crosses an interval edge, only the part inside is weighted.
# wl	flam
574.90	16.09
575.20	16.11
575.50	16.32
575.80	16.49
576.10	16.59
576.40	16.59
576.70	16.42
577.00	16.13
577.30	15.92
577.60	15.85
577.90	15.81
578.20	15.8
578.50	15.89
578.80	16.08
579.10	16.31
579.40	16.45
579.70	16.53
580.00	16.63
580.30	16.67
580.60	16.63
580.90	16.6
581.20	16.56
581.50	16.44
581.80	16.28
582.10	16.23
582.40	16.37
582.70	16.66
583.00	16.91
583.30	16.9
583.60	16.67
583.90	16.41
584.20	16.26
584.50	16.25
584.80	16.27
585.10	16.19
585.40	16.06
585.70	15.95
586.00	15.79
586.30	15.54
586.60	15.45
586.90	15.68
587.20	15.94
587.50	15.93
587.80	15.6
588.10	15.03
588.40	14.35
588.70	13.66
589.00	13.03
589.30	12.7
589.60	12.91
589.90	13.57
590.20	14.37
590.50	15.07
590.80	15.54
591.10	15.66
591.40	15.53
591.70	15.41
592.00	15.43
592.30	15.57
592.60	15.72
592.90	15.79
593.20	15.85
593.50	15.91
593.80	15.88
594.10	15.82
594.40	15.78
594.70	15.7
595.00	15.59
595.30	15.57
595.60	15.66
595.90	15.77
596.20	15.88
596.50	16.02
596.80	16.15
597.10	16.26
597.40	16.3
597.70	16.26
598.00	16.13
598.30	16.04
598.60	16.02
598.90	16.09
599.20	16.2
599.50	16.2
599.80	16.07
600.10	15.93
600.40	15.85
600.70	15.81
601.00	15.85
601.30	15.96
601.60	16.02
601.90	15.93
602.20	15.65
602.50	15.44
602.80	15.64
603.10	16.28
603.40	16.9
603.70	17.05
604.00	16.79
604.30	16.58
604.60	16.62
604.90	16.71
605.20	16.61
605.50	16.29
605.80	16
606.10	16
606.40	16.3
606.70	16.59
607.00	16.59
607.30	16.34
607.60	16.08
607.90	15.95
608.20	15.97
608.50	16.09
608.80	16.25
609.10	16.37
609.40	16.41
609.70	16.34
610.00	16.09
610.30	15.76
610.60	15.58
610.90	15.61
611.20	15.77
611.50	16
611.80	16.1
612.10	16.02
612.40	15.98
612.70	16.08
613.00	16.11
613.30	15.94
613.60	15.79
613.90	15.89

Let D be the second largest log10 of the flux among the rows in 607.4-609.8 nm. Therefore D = 1.21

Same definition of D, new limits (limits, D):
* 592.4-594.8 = 1.20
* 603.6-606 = 1.23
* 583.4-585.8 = 1.22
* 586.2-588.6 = 1.20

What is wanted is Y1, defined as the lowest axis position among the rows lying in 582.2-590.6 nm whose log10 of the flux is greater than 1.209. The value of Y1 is 582.40 nm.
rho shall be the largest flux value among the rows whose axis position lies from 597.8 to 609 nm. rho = 17.05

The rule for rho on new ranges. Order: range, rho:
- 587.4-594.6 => 15.93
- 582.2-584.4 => 16.91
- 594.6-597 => 16.15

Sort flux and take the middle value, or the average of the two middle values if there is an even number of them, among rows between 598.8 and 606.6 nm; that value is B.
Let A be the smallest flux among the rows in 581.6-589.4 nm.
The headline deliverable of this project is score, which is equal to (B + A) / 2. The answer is 14.39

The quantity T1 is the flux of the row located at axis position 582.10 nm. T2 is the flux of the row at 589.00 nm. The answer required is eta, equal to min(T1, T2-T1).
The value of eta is -3.2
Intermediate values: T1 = 16.23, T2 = 13.03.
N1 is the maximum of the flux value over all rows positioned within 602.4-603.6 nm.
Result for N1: 16.9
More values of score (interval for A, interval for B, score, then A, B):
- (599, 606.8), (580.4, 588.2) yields 15.85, 15.44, 16.3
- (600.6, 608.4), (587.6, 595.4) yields 15.50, 15.44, 15.6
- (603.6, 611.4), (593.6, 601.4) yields 15.76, 15.58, 15.9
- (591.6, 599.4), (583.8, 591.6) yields 15.49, 15.41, 15.6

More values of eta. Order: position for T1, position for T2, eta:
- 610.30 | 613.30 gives 0.2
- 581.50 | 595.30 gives -0.9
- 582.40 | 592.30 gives -0.8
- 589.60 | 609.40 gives 3.5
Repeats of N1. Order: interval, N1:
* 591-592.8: 15.72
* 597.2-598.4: 16.3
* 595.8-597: 16.15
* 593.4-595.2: 15.91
